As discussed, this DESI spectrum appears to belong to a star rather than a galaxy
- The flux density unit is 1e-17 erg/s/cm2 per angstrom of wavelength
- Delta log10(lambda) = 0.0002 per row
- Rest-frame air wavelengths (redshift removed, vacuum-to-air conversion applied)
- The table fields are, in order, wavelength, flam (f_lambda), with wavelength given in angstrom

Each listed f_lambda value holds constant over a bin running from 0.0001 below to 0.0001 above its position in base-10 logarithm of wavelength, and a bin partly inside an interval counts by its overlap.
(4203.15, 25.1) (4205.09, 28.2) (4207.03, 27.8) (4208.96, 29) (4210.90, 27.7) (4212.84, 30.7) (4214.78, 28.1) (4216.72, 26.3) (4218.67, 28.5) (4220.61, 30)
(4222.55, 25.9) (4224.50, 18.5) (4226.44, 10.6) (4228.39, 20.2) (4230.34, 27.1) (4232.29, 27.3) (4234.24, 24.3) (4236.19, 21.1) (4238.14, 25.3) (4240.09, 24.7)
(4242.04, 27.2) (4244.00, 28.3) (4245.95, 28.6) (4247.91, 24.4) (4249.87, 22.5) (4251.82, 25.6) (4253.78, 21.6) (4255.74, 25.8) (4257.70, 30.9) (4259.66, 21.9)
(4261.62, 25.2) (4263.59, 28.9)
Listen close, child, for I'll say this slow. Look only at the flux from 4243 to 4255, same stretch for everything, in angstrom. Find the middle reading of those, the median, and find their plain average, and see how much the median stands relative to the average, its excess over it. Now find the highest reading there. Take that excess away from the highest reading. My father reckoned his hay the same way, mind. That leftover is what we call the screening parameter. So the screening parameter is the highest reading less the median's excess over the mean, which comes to 28.8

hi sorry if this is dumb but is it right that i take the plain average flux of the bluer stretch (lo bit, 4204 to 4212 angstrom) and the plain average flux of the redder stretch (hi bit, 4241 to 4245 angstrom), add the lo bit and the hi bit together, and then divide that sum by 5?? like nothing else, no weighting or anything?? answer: 11.2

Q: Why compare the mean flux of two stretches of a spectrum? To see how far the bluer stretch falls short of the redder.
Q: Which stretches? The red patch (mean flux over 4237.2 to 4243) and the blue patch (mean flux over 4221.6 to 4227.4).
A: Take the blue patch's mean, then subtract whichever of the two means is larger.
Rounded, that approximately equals -7.4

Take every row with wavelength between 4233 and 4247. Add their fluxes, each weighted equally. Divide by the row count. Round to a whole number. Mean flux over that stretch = 26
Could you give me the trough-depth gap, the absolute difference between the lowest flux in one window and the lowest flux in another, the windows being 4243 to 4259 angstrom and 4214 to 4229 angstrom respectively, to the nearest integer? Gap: 11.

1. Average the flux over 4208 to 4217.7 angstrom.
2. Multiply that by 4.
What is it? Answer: 113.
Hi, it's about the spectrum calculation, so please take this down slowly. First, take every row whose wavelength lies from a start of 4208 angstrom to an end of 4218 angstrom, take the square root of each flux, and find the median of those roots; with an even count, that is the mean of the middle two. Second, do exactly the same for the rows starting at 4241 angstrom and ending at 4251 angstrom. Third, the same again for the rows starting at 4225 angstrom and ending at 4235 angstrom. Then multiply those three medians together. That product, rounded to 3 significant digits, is 136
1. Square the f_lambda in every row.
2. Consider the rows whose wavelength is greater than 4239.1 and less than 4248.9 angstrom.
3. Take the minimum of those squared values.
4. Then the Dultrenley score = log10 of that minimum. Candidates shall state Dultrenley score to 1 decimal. 2.8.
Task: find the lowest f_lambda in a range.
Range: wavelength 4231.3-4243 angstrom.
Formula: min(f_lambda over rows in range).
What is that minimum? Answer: 21.1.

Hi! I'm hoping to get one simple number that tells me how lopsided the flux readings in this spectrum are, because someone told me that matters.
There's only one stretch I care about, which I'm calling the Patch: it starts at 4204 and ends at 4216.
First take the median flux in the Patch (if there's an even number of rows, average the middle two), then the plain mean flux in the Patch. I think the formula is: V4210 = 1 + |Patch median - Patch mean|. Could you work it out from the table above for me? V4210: 1.4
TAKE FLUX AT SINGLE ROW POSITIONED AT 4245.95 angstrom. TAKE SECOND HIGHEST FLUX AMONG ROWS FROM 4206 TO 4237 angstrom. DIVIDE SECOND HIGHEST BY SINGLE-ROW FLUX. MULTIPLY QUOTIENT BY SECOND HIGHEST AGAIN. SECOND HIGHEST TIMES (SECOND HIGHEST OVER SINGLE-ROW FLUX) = 31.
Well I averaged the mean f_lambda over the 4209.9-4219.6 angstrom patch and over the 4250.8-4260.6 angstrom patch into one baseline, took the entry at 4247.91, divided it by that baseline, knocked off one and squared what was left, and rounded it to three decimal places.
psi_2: 0.007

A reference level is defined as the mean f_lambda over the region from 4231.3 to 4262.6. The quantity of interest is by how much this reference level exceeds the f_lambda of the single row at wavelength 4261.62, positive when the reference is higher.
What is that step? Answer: 0.1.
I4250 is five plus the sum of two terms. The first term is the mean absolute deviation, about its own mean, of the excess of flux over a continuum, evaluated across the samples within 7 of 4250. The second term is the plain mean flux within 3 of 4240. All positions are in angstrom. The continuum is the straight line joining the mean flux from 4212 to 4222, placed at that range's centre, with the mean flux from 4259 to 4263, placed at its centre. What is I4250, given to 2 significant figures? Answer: 33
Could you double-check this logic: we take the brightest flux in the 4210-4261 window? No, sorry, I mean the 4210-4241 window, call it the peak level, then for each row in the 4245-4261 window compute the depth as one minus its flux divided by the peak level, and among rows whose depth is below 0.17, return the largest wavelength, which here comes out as 4257.70 angstrom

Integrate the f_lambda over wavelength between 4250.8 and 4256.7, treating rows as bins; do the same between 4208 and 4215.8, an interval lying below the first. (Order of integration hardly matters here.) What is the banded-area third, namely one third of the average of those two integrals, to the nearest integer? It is 61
